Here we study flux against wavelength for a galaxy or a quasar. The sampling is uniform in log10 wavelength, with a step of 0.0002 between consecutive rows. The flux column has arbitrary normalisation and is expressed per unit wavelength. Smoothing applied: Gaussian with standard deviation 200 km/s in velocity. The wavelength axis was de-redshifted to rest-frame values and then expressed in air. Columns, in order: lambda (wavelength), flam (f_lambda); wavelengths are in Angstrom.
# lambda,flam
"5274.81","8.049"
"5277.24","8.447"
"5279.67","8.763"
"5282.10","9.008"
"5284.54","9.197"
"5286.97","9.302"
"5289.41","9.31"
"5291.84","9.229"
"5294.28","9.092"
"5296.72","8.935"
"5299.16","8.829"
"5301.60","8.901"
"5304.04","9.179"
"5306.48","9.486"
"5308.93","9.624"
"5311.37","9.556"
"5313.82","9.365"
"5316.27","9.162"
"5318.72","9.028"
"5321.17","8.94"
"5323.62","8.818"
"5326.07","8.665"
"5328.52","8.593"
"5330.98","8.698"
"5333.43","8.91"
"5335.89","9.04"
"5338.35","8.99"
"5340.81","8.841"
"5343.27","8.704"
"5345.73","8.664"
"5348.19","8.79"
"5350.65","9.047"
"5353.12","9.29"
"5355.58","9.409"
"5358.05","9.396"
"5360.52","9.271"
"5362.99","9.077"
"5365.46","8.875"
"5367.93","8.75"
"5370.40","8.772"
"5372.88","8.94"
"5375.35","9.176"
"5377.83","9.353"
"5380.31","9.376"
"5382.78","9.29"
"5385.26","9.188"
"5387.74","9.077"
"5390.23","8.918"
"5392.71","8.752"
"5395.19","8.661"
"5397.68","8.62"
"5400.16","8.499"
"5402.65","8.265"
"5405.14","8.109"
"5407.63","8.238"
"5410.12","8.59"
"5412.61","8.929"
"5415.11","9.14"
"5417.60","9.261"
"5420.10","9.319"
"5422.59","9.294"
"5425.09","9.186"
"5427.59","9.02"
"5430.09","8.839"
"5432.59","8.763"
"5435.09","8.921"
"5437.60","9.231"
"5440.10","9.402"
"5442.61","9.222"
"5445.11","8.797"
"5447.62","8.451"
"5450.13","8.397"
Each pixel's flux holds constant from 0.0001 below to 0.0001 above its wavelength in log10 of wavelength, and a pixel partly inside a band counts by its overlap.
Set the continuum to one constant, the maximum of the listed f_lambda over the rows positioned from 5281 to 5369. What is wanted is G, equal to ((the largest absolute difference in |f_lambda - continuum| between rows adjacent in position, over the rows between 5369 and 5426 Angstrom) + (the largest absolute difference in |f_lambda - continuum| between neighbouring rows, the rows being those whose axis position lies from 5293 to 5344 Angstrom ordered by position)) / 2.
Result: 0.33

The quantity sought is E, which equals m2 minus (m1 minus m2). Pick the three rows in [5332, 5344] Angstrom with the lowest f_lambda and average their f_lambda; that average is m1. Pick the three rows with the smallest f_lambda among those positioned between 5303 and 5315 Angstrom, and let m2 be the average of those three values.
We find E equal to 9.9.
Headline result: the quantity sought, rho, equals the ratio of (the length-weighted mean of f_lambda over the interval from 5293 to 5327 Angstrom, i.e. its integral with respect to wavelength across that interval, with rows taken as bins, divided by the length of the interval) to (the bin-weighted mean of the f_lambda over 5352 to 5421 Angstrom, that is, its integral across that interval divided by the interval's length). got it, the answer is 1.02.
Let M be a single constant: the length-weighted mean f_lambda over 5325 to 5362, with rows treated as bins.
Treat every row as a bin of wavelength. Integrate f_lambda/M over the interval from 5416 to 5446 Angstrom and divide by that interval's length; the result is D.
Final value 1.017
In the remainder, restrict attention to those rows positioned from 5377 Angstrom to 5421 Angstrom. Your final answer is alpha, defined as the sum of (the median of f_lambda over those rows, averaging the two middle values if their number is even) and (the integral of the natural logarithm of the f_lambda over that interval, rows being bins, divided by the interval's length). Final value 11.1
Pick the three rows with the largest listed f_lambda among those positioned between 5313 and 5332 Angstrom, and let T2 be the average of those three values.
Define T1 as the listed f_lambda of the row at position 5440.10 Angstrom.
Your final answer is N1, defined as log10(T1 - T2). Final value -0.66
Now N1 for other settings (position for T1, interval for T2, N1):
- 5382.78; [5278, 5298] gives -2.01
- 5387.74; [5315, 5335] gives -1.47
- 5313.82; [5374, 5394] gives -1.60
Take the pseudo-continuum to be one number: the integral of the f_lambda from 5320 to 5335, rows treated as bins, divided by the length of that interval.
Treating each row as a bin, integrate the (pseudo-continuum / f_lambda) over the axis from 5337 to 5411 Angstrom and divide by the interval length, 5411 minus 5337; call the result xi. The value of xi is 0.988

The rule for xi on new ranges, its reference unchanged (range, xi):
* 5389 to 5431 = 0.999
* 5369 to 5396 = 0.971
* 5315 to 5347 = 0.992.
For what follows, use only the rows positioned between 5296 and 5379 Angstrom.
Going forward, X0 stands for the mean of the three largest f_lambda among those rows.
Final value 9.56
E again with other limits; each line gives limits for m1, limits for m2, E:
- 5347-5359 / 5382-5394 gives 8.8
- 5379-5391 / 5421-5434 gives 8.7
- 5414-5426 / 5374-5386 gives 9.2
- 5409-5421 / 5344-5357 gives 8.8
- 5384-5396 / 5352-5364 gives 9.6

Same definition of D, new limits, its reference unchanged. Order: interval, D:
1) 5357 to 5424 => 0.997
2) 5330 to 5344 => 0.991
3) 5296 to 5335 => 1.010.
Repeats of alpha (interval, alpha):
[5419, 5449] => 11.3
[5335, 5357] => 11.2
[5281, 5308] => 11.4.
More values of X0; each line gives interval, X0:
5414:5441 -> 9.34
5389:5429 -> 9.29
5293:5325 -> 9.56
